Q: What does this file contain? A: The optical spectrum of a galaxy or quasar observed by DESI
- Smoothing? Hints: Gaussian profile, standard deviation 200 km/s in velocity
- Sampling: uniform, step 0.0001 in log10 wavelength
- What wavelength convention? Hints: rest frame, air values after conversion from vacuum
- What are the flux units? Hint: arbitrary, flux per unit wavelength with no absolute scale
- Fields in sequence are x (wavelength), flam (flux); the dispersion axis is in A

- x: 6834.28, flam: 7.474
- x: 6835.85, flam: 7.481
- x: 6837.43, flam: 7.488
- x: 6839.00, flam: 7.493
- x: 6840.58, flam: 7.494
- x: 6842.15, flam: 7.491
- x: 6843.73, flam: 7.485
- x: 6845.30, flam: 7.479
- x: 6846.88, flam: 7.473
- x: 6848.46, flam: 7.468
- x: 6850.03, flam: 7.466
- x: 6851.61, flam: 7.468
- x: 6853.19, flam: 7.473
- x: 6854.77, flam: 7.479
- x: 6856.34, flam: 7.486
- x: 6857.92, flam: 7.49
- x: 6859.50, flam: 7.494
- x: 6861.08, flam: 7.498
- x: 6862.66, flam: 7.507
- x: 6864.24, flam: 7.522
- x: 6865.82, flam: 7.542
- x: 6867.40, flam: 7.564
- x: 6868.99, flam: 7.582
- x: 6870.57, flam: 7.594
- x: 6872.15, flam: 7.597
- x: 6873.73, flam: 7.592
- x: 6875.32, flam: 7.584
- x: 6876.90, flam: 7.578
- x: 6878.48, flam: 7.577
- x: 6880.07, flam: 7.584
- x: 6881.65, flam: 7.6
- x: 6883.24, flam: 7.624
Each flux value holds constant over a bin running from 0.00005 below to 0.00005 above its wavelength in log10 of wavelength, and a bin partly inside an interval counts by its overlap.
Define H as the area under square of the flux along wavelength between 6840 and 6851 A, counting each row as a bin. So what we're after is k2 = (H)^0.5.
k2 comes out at 24.8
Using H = 615.5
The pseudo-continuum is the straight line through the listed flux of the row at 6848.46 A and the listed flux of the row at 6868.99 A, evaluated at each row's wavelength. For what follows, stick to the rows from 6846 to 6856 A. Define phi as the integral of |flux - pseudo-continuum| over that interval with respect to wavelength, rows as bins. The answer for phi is 0.15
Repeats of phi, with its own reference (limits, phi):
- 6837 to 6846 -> 0.53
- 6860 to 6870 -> 0.24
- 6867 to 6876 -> 0.09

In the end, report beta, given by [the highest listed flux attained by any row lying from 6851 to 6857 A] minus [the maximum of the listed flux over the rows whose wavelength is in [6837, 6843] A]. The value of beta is -0.01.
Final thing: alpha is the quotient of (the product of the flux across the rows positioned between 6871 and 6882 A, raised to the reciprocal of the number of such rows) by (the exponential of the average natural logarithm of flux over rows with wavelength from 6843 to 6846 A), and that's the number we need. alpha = 1.01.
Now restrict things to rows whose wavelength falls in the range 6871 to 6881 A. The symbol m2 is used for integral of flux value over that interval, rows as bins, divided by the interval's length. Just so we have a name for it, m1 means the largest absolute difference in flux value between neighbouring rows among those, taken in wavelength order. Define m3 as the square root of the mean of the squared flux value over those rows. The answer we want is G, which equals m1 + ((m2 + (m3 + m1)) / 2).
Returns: 7.60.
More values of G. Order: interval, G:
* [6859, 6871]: 7.57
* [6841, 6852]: 7.49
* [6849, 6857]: 7.49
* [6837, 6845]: 7.50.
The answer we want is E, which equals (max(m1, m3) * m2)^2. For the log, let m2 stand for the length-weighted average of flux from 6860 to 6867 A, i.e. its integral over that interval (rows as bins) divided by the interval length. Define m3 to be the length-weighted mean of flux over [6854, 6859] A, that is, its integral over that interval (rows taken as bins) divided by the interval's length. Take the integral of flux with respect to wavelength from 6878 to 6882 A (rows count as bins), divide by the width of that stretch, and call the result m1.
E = 3253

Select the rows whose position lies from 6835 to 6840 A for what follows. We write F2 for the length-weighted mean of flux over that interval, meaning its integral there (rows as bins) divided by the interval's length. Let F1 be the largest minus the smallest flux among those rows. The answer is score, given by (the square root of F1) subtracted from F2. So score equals 7.37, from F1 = 0.012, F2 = 7.48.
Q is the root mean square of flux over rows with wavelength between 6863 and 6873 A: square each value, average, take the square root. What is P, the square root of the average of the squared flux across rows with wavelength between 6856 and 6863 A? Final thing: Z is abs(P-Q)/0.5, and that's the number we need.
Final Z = 0.144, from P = 7.50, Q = 7.57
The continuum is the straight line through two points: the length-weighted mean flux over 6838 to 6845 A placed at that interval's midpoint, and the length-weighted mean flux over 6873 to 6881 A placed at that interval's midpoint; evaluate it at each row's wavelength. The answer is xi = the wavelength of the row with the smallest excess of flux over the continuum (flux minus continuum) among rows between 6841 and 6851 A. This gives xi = 6850.03 A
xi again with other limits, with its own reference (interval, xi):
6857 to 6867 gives 6857.92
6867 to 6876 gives 6867.40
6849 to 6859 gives 6851.61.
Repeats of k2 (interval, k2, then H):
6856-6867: 24.9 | 620.2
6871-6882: 25.2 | 633.4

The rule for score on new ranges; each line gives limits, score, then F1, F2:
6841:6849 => 7.33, 0.023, 7.48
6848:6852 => 7.43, 0.002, 7.48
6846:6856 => 7.36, 0.013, 7.47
